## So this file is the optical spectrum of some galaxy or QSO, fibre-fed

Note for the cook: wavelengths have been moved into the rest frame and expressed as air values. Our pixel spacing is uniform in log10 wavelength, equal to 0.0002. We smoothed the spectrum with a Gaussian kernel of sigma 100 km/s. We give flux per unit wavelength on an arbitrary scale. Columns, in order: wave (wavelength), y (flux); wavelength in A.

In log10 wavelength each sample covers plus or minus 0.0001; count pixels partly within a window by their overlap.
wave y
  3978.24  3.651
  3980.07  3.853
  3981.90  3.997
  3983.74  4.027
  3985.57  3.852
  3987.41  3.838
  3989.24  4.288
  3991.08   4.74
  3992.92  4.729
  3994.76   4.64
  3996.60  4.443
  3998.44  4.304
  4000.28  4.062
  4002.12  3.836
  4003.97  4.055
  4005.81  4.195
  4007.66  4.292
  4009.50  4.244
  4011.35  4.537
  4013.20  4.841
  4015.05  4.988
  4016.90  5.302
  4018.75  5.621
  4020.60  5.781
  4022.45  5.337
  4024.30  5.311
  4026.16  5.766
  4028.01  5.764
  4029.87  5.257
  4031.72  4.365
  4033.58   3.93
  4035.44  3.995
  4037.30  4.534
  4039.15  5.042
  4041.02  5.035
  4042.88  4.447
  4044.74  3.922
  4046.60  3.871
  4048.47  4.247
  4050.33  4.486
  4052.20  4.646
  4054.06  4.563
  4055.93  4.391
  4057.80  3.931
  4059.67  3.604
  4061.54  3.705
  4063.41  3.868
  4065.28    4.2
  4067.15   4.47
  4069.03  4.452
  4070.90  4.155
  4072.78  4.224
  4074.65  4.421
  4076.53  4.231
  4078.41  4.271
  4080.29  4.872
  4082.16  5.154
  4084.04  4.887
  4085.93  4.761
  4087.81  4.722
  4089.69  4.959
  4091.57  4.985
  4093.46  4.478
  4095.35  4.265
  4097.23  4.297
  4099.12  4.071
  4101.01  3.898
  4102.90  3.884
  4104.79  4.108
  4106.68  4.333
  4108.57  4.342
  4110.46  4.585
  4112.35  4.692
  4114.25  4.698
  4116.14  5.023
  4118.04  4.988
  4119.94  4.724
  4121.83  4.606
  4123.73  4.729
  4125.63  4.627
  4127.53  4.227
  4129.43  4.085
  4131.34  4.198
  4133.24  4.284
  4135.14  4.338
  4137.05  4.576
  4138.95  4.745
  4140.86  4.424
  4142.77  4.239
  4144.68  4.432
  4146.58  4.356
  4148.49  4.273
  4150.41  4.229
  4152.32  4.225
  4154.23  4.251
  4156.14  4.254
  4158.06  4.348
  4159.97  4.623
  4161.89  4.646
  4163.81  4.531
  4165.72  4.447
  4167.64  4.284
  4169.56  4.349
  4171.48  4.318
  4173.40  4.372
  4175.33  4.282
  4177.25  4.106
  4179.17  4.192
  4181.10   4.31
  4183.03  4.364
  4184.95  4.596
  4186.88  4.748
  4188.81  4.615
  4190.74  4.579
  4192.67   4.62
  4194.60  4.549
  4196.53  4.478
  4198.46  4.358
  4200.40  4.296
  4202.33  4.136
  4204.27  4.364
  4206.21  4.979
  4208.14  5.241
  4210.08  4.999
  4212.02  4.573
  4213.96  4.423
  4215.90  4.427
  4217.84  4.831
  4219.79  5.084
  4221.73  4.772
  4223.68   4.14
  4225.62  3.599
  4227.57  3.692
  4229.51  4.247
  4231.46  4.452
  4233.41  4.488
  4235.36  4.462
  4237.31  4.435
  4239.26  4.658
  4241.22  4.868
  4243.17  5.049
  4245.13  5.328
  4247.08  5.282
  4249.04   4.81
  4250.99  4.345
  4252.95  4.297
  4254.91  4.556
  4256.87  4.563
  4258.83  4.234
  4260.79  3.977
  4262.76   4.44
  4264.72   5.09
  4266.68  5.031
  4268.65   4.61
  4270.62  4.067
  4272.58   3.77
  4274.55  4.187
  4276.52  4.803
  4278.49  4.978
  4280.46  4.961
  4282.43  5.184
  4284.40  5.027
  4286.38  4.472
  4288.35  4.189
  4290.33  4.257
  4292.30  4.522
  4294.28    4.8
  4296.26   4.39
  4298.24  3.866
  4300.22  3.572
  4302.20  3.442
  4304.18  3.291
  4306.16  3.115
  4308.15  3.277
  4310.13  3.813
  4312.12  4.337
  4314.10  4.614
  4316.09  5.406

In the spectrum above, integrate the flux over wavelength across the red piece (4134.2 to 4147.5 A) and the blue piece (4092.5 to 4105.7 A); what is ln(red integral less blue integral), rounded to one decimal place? 1.5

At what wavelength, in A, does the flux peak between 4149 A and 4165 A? 4161.89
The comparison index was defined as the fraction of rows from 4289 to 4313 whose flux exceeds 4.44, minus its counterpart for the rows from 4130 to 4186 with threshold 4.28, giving -0.5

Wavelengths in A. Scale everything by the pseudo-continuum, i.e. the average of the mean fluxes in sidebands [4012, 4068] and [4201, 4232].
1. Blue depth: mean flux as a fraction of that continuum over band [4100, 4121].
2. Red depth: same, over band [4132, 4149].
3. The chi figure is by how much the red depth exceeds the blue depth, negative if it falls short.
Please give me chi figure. -0.016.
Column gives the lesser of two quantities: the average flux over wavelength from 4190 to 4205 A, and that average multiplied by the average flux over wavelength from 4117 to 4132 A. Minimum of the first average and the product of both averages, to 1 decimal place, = 4.4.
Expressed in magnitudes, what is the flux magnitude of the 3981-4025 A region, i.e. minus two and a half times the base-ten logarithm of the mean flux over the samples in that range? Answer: -1.65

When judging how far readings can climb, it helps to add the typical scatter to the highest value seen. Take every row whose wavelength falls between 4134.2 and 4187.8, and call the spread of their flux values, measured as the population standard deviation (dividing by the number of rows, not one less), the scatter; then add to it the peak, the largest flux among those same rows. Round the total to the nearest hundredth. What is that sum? 4.91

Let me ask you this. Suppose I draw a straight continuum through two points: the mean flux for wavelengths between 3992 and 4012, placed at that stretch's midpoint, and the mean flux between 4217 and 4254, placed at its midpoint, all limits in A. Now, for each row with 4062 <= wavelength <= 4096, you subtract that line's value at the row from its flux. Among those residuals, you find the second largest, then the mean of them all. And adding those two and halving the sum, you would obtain 0.35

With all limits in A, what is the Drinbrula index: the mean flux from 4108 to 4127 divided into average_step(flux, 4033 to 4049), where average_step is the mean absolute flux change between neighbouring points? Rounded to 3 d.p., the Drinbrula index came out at 0.071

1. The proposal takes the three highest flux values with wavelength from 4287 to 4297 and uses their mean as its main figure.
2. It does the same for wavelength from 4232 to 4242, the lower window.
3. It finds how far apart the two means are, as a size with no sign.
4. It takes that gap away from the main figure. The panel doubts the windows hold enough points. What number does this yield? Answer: 4.47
